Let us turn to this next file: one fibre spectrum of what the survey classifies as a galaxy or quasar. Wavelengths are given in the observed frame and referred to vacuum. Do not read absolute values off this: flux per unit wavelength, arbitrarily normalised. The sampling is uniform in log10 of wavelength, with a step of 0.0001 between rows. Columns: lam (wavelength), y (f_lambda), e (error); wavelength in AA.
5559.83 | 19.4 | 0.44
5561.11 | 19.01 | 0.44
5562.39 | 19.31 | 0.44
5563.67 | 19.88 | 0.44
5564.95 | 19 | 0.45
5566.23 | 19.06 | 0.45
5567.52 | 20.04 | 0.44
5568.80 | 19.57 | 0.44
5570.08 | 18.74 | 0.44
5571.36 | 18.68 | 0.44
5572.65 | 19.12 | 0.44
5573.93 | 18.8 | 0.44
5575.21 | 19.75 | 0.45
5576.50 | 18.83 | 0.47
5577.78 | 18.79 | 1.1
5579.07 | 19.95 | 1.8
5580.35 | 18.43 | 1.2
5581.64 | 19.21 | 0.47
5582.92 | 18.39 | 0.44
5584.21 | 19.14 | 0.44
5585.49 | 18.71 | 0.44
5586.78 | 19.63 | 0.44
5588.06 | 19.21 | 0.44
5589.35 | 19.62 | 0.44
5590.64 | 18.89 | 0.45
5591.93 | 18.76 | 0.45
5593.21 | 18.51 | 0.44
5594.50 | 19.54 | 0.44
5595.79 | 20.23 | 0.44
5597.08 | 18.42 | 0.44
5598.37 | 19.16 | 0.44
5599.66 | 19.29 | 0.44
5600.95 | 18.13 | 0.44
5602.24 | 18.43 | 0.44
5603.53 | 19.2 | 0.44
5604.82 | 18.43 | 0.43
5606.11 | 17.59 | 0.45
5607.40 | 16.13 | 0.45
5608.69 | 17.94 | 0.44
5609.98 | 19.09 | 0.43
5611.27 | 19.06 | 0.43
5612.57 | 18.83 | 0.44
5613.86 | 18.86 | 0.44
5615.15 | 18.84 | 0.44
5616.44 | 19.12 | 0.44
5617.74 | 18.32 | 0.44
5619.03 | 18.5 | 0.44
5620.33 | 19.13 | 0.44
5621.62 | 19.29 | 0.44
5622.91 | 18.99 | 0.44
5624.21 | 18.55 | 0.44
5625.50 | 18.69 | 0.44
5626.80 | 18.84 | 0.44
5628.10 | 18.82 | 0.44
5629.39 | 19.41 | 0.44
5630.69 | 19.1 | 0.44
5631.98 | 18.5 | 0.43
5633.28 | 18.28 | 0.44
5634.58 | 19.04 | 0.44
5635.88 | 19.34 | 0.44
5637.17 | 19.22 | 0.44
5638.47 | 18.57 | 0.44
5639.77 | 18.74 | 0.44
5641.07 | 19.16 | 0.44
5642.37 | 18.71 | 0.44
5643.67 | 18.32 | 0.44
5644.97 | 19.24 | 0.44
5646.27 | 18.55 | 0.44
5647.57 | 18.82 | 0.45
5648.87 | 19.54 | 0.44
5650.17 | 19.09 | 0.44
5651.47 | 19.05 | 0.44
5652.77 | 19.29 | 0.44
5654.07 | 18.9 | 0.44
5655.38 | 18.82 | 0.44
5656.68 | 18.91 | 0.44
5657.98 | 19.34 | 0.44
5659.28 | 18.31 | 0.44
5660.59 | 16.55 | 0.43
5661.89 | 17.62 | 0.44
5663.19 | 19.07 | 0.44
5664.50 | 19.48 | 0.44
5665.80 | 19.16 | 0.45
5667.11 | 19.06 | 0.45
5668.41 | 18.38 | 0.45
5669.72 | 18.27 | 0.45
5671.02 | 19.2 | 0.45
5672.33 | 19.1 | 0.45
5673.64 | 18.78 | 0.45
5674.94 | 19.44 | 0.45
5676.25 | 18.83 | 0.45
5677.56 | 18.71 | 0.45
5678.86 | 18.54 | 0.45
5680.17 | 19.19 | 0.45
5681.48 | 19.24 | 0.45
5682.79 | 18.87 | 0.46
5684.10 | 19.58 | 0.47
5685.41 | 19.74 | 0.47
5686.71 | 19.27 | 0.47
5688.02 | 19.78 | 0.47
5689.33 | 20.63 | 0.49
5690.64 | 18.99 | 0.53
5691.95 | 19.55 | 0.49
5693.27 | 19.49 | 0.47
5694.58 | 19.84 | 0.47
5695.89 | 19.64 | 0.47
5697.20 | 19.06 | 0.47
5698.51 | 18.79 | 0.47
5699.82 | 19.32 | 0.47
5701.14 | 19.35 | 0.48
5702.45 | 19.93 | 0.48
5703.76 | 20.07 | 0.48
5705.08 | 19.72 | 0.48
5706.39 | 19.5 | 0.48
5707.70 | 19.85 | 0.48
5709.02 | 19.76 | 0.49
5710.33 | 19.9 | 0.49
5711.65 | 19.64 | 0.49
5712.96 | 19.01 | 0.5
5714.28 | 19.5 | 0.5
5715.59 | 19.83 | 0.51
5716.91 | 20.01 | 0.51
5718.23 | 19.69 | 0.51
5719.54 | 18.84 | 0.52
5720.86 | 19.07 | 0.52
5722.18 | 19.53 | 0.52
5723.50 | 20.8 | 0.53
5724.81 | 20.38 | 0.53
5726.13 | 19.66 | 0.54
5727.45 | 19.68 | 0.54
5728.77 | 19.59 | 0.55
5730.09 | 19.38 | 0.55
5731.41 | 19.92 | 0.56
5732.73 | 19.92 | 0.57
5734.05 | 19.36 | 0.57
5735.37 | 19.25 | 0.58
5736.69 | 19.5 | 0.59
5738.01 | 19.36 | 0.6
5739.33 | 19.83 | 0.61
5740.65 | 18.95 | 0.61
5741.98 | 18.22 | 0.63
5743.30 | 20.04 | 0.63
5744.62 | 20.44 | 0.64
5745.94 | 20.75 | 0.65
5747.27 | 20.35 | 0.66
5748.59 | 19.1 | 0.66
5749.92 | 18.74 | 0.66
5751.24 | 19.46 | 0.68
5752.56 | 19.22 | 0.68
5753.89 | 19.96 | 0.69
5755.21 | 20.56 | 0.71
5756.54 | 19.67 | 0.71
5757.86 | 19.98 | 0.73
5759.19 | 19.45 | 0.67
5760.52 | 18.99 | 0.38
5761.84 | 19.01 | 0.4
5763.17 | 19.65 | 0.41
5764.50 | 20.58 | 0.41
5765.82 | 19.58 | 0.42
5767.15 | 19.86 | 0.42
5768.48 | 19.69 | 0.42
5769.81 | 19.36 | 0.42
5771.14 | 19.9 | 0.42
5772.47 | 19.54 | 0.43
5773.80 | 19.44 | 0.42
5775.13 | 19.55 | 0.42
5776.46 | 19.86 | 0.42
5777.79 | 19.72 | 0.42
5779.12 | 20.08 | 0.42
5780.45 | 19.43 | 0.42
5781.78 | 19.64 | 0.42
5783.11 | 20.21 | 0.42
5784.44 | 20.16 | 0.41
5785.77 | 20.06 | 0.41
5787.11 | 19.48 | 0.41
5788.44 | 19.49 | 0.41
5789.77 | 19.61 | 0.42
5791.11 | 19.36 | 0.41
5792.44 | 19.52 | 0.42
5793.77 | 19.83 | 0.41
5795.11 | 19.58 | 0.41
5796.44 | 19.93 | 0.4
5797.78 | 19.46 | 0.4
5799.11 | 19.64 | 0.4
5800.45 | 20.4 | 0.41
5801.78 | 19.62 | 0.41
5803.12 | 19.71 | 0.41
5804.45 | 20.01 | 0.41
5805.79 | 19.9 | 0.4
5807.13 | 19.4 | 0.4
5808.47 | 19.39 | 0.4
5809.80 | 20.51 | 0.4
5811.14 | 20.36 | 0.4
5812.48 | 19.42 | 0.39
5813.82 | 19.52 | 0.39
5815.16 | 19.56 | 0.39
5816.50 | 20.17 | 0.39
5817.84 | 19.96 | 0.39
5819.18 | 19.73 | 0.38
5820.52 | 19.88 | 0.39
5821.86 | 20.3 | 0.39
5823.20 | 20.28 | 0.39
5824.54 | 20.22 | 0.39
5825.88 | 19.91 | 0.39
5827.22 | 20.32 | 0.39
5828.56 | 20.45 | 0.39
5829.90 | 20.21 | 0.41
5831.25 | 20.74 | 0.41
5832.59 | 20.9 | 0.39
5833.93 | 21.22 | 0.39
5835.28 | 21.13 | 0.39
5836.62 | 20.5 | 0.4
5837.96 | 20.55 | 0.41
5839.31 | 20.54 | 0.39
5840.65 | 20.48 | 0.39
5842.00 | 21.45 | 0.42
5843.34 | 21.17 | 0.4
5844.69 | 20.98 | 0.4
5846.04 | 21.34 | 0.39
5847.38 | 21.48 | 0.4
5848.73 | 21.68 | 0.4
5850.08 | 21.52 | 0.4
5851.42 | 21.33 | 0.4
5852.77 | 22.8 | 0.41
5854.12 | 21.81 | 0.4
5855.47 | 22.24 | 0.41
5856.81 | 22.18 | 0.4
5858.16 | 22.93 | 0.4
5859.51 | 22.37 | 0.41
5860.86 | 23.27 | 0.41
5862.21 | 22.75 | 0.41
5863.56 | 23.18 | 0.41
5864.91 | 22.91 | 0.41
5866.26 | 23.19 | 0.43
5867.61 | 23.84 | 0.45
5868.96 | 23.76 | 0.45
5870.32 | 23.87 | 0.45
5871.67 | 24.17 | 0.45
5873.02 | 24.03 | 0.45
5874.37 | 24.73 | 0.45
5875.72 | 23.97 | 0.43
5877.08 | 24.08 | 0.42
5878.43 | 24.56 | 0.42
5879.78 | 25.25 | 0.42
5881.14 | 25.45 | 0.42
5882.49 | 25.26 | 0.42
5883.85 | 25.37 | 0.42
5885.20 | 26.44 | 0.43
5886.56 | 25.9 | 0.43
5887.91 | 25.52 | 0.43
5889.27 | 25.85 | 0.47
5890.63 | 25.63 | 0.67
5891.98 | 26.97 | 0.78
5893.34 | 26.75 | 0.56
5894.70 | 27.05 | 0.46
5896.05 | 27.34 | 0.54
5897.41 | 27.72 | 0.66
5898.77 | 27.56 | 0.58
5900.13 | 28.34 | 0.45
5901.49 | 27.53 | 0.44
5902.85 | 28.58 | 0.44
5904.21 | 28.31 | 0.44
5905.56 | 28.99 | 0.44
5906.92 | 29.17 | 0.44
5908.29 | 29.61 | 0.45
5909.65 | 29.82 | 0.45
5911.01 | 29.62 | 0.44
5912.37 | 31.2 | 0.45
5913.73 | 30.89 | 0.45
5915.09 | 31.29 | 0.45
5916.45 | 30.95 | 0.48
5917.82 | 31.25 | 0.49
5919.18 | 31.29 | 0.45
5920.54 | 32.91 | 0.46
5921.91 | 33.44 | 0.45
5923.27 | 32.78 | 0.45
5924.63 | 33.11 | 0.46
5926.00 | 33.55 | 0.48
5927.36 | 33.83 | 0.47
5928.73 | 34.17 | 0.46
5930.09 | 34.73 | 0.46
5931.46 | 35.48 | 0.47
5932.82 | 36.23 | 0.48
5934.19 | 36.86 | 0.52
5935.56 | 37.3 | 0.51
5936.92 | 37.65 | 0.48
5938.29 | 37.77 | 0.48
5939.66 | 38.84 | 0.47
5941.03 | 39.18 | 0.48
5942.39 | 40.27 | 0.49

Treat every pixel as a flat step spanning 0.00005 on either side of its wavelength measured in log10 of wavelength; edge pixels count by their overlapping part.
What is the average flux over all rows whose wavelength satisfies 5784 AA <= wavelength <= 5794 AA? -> 19.7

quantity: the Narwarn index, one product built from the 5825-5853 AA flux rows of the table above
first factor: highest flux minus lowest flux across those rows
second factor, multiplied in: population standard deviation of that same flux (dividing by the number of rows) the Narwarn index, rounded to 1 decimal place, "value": 1.8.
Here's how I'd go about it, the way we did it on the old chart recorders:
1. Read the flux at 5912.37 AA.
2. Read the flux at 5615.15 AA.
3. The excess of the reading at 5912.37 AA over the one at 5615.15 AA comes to 12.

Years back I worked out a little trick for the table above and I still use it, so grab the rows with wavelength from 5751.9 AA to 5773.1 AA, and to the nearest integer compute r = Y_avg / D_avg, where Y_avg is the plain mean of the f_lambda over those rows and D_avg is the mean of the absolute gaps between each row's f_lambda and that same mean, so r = 58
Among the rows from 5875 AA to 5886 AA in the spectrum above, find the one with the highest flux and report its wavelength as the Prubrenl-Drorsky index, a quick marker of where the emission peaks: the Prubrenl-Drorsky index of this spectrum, 5885.20 AA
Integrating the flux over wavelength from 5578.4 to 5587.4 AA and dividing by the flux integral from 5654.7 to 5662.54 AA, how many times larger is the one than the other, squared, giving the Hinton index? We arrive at 1.4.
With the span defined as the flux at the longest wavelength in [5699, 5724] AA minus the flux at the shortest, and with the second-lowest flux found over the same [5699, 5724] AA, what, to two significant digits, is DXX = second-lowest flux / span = 13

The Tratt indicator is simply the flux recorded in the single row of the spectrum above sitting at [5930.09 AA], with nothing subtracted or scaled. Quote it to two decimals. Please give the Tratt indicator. 34.73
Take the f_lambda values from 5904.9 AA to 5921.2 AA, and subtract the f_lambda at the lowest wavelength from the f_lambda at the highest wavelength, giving 3.9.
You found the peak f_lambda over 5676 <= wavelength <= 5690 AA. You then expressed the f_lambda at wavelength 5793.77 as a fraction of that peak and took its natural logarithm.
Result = -0.04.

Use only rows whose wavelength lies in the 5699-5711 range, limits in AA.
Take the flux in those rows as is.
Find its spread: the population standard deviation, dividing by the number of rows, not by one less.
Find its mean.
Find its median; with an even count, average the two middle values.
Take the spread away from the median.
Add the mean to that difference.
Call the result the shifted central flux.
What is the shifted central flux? 39.2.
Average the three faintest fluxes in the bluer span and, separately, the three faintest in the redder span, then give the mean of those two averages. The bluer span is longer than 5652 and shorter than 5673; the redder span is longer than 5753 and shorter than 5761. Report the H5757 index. 18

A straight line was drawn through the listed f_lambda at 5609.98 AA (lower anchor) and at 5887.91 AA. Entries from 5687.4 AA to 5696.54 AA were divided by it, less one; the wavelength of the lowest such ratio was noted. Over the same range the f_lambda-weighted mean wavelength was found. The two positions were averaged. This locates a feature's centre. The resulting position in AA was 5691.3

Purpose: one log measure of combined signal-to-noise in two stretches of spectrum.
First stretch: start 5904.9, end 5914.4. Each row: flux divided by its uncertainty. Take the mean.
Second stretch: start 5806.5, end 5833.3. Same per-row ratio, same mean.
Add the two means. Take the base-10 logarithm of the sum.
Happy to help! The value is 2.07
